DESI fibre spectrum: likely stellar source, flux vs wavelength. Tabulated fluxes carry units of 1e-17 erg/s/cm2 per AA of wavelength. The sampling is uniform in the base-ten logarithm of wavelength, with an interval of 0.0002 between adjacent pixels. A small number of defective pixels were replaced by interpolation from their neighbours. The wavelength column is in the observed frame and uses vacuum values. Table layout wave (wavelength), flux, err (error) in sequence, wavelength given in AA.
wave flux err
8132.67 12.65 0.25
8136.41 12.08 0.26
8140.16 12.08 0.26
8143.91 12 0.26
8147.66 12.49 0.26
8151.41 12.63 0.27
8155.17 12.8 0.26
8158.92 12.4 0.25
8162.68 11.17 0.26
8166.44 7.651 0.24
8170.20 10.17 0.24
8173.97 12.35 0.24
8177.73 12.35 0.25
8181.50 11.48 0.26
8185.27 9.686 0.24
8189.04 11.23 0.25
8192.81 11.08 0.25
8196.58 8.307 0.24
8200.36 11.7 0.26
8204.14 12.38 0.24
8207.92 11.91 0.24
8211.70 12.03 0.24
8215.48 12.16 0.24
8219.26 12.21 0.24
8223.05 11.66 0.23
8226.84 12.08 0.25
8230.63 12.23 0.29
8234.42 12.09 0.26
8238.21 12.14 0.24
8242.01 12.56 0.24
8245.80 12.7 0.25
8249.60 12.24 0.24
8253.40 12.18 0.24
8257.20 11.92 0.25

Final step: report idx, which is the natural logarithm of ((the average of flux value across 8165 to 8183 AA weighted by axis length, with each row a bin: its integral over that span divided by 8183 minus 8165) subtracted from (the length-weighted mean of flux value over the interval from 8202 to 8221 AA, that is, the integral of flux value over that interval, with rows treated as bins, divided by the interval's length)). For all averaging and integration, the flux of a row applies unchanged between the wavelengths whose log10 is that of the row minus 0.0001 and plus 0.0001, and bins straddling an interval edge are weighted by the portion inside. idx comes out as 0.24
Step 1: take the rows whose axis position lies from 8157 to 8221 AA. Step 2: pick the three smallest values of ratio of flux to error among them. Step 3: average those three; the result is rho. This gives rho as 36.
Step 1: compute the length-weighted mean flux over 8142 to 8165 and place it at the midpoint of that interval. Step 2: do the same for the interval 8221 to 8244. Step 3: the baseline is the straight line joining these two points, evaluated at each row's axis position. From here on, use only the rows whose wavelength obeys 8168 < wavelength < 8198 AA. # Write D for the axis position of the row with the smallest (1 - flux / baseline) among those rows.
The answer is 8177.73 AA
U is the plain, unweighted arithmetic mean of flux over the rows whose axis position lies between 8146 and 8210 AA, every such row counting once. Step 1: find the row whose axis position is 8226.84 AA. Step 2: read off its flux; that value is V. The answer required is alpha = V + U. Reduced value 23.4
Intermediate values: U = 11.3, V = 12.08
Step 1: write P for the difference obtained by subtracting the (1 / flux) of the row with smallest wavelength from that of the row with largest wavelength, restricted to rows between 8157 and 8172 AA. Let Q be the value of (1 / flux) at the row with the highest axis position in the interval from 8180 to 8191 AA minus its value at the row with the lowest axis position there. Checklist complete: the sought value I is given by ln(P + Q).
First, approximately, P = 0.018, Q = 0.002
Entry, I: -3.9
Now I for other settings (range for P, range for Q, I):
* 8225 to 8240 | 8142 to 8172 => -4.2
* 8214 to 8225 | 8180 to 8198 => -3.3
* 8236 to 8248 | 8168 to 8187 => -6.7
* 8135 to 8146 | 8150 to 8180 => -6.1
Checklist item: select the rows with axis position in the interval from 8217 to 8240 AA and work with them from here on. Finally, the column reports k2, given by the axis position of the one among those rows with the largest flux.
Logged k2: 8230.63 AA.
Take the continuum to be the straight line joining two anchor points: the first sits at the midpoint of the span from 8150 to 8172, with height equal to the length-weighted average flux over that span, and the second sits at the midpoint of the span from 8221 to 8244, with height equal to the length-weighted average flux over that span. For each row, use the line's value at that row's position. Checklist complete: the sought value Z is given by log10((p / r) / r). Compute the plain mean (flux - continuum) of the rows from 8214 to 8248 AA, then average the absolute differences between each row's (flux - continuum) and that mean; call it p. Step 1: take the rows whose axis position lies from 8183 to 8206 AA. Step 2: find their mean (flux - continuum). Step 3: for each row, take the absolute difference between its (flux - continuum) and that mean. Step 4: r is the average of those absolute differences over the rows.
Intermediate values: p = 0.19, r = 1.1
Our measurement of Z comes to -0.8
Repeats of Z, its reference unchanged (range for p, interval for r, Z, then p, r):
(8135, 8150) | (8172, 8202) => -0.9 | 0.12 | 1.0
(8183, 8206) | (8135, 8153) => 1.5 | 1.12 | 0.2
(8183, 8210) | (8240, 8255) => 1.2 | 1.04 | 0.3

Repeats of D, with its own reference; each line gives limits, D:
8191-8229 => 8204.14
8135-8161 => 8155.17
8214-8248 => 8245.80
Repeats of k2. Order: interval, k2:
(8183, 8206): 8204.14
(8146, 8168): 8155.17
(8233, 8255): 8245.80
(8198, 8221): 8204.14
